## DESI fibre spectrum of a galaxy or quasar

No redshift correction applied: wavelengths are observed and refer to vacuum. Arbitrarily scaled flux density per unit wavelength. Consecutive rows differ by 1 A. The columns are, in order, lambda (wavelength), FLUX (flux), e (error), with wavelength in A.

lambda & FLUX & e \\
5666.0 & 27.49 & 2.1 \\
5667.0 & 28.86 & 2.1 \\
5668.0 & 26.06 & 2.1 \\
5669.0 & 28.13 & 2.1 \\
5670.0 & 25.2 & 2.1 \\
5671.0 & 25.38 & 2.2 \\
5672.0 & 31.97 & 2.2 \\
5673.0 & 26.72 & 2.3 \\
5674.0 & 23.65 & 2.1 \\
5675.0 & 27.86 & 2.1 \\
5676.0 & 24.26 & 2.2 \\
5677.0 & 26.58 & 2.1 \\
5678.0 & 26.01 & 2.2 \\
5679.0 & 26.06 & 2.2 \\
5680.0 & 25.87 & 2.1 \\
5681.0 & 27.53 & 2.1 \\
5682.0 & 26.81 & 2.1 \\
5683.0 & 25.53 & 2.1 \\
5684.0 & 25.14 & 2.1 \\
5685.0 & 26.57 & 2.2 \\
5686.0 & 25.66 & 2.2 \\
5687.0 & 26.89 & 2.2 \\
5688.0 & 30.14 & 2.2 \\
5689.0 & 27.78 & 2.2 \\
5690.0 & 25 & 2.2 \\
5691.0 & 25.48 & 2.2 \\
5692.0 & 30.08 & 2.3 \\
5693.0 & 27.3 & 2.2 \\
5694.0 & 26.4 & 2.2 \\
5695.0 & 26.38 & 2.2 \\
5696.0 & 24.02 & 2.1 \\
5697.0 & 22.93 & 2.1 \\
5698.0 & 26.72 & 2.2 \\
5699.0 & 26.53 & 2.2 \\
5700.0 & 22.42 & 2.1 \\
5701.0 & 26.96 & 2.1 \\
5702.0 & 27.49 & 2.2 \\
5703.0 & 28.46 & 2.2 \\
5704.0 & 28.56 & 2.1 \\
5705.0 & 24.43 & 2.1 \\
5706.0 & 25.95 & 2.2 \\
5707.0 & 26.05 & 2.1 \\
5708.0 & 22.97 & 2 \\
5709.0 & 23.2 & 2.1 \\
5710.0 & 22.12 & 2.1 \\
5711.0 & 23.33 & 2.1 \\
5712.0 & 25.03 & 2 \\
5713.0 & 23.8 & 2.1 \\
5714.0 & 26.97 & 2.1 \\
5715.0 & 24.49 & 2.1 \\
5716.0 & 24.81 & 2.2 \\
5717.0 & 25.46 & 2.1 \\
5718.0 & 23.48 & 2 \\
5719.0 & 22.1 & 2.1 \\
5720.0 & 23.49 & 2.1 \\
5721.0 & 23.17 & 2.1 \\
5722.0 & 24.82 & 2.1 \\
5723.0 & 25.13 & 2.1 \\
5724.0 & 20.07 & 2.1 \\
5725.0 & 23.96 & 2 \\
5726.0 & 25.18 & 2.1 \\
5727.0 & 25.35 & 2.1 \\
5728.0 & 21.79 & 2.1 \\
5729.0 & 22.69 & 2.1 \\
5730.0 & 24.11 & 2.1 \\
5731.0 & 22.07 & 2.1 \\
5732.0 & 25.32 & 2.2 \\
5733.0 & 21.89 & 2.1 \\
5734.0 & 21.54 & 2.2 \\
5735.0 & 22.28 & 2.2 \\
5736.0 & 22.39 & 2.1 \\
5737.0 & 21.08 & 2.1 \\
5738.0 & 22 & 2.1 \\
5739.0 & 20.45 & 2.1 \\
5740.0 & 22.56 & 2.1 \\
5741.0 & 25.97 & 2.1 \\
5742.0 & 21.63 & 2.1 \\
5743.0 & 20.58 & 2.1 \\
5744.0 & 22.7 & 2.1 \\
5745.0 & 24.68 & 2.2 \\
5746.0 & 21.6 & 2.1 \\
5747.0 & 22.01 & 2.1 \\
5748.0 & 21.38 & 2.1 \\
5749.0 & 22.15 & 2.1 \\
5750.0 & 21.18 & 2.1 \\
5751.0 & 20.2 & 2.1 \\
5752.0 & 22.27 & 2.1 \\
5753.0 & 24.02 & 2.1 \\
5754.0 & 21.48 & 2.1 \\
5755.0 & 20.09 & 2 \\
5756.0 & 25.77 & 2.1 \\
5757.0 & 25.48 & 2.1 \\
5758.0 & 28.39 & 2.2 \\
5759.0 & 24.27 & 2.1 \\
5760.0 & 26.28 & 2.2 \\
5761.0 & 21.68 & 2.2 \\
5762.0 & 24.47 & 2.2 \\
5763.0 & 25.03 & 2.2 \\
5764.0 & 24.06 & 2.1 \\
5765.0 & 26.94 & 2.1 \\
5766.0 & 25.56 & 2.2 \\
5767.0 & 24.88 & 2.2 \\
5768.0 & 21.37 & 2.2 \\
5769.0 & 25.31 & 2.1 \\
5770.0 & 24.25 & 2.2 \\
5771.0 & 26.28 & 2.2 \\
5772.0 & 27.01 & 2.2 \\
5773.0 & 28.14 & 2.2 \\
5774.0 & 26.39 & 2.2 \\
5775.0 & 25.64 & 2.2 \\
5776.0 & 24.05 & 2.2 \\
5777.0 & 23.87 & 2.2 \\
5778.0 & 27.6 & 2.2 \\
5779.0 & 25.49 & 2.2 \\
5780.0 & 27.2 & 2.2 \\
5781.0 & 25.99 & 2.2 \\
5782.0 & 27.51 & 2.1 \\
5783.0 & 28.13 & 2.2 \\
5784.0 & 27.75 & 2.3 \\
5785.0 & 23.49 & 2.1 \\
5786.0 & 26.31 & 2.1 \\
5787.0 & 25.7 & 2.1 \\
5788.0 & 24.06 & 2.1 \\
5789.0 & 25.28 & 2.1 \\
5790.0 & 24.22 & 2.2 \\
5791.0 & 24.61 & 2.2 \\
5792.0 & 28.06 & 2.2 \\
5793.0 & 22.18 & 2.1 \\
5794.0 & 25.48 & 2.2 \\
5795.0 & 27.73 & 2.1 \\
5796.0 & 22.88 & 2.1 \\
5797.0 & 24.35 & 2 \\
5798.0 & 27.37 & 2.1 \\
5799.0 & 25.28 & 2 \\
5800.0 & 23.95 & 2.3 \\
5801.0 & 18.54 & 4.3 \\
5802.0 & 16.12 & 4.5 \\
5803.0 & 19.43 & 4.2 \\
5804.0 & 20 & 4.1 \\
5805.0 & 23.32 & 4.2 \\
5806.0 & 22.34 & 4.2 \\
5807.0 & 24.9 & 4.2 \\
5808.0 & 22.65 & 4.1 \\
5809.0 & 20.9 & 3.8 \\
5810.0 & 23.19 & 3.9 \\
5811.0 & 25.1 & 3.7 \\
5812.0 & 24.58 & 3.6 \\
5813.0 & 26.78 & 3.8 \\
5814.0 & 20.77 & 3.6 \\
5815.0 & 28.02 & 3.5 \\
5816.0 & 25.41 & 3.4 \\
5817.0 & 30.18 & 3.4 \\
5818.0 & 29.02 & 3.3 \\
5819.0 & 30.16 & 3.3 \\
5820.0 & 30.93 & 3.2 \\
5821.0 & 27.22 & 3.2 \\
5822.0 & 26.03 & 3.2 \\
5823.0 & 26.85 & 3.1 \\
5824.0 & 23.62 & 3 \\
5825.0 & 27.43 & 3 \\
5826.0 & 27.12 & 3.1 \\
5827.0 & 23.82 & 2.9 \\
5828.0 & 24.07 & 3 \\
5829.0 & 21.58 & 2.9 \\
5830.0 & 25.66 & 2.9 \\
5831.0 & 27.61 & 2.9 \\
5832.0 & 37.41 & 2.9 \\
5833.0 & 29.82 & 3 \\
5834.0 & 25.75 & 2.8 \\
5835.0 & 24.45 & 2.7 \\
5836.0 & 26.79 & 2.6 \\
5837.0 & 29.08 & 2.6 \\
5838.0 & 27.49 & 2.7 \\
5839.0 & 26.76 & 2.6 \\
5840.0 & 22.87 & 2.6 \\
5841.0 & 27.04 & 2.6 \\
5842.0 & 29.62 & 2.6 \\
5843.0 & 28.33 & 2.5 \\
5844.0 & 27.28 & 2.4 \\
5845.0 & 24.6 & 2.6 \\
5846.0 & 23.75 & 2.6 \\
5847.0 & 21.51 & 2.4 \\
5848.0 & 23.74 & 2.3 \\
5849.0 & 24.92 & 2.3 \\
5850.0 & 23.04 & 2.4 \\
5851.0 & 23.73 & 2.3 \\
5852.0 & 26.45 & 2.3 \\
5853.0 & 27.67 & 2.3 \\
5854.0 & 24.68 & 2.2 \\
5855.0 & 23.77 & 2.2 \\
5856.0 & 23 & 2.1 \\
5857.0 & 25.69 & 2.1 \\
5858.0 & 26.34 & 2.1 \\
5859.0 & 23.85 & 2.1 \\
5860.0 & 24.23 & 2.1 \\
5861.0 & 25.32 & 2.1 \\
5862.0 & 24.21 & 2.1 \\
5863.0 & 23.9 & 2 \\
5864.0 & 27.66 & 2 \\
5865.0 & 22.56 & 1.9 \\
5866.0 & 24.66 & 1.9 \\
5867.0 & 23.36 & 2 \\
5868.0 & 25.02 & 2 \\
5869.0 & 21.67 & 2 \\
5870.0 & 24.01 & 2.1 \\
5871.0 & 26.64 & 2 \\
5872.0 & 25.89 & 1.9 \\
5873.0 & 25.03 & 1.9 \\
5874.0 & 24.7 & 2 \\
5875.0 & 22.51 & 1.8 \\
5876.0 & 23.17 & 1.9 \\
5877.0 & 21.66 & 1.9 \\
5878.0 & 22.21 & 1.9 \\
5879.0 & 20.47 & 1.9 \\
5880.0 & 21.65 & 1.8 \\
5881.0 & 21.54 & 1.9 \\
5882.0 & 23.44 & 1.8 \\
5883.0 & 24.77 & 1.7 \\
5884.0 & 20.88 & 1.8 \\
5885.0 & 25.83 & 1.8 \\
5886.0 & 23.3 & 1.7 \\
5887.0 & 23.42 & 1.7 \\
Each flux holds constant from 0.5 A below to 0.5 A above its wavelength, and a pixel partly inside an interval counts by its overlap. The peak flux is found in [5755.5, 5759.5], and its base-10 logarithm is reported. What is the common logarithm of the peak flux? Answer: 1.45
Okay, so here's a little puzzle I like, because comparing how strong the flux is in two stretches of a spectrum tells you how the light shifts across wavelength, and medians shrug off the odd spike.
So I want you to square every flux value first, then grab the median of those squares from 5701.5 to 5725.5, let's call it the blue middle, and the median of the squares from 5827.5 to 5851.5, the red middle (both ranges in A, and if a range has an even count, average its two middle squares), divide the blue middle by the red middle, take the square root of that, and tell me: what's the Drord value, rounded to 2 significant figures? 0.95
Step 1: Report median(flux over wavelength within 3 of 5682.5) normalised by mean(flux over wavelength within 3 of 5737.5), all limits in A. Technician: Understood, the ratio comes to 1.20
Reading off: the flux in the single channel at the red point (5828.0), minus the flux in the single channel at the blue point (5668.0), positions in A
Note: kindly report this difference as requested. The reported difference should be -2.0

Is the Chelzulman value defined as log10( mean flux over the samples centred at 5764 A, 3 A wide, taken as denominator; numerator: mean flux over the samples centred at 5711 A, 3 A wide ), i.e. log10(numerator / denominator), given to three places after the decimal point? -0.033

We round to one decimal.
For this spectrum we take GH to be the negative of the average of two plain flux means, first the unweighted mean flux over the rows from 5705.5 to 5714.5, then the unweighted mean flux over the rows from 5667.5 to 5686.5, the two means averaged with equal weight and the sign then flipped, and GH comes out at -25.4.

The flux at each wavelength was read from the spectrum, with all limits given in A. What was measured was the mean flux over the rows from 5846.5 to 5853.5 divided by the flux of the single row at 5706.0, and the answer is 0.94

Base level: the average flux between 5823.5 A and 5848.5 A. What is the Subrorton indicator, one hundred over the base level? 3.80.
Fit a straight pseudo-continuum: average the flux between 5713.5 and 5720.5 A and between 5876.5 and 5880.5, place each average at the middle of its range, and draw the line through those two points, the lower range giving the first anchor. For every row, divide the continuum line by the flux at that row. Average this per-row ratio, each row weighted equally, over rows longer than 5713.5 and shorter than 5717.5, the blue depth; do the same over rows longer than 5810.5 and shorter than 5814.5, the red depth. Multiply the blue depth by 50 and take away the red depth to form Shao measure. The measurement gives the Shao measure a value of 47.1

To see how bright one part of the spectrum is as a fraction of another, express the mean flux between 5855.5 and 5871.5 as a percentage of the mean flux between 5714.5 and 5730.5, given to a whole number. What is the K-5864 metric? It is 103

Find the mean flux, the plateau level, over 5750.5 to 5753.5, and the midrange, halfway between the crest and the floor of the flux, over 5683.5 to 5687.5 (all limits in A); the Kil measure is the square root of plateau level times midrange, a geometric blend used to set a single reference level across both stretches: 24.0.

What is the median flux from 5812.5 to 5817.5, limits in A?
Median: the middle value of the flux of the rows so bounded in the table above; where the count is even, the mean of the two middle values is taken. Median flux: 26.8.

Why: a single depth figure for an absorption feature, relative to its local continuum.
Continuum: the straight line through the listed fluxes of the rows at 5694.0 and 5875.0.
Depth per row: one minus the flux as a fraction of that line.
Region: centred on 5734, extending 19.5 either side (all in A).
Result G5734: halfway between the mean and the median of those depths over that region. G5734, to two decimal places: 0.11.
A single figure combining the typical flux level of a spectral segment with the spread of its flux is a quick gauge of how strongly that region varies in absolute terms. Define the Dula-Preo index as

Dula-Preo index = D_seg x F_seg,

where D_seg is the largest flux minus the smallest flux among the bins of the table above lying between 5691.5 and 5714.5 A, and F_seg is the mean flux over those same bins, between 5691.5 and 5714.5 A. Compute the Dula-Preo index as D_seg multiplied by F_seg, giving 204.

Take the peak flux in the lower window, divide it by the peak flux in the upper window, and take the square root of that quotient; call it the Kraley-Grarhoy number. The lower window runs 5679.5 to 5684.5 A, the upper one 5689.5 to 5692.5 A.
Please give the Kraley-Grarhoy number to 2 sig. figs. 0.96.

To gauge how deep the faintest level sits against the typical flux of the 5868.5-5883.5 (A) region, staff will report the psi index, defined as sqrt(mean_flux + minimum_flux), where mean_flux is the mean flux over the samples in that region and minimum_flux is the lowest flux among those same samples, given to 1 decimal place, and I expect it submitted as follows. 6.6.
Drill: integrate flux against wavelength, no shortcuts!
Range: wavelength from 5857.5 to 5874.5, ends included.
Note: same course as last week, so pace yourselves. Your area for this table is 419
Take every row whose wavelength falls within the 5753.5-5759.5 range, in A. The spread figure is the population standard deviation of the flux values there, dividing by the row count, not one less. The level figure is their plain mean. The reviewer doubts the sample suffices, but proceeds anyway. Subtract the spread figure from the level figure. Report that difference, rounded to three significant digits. 21.5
